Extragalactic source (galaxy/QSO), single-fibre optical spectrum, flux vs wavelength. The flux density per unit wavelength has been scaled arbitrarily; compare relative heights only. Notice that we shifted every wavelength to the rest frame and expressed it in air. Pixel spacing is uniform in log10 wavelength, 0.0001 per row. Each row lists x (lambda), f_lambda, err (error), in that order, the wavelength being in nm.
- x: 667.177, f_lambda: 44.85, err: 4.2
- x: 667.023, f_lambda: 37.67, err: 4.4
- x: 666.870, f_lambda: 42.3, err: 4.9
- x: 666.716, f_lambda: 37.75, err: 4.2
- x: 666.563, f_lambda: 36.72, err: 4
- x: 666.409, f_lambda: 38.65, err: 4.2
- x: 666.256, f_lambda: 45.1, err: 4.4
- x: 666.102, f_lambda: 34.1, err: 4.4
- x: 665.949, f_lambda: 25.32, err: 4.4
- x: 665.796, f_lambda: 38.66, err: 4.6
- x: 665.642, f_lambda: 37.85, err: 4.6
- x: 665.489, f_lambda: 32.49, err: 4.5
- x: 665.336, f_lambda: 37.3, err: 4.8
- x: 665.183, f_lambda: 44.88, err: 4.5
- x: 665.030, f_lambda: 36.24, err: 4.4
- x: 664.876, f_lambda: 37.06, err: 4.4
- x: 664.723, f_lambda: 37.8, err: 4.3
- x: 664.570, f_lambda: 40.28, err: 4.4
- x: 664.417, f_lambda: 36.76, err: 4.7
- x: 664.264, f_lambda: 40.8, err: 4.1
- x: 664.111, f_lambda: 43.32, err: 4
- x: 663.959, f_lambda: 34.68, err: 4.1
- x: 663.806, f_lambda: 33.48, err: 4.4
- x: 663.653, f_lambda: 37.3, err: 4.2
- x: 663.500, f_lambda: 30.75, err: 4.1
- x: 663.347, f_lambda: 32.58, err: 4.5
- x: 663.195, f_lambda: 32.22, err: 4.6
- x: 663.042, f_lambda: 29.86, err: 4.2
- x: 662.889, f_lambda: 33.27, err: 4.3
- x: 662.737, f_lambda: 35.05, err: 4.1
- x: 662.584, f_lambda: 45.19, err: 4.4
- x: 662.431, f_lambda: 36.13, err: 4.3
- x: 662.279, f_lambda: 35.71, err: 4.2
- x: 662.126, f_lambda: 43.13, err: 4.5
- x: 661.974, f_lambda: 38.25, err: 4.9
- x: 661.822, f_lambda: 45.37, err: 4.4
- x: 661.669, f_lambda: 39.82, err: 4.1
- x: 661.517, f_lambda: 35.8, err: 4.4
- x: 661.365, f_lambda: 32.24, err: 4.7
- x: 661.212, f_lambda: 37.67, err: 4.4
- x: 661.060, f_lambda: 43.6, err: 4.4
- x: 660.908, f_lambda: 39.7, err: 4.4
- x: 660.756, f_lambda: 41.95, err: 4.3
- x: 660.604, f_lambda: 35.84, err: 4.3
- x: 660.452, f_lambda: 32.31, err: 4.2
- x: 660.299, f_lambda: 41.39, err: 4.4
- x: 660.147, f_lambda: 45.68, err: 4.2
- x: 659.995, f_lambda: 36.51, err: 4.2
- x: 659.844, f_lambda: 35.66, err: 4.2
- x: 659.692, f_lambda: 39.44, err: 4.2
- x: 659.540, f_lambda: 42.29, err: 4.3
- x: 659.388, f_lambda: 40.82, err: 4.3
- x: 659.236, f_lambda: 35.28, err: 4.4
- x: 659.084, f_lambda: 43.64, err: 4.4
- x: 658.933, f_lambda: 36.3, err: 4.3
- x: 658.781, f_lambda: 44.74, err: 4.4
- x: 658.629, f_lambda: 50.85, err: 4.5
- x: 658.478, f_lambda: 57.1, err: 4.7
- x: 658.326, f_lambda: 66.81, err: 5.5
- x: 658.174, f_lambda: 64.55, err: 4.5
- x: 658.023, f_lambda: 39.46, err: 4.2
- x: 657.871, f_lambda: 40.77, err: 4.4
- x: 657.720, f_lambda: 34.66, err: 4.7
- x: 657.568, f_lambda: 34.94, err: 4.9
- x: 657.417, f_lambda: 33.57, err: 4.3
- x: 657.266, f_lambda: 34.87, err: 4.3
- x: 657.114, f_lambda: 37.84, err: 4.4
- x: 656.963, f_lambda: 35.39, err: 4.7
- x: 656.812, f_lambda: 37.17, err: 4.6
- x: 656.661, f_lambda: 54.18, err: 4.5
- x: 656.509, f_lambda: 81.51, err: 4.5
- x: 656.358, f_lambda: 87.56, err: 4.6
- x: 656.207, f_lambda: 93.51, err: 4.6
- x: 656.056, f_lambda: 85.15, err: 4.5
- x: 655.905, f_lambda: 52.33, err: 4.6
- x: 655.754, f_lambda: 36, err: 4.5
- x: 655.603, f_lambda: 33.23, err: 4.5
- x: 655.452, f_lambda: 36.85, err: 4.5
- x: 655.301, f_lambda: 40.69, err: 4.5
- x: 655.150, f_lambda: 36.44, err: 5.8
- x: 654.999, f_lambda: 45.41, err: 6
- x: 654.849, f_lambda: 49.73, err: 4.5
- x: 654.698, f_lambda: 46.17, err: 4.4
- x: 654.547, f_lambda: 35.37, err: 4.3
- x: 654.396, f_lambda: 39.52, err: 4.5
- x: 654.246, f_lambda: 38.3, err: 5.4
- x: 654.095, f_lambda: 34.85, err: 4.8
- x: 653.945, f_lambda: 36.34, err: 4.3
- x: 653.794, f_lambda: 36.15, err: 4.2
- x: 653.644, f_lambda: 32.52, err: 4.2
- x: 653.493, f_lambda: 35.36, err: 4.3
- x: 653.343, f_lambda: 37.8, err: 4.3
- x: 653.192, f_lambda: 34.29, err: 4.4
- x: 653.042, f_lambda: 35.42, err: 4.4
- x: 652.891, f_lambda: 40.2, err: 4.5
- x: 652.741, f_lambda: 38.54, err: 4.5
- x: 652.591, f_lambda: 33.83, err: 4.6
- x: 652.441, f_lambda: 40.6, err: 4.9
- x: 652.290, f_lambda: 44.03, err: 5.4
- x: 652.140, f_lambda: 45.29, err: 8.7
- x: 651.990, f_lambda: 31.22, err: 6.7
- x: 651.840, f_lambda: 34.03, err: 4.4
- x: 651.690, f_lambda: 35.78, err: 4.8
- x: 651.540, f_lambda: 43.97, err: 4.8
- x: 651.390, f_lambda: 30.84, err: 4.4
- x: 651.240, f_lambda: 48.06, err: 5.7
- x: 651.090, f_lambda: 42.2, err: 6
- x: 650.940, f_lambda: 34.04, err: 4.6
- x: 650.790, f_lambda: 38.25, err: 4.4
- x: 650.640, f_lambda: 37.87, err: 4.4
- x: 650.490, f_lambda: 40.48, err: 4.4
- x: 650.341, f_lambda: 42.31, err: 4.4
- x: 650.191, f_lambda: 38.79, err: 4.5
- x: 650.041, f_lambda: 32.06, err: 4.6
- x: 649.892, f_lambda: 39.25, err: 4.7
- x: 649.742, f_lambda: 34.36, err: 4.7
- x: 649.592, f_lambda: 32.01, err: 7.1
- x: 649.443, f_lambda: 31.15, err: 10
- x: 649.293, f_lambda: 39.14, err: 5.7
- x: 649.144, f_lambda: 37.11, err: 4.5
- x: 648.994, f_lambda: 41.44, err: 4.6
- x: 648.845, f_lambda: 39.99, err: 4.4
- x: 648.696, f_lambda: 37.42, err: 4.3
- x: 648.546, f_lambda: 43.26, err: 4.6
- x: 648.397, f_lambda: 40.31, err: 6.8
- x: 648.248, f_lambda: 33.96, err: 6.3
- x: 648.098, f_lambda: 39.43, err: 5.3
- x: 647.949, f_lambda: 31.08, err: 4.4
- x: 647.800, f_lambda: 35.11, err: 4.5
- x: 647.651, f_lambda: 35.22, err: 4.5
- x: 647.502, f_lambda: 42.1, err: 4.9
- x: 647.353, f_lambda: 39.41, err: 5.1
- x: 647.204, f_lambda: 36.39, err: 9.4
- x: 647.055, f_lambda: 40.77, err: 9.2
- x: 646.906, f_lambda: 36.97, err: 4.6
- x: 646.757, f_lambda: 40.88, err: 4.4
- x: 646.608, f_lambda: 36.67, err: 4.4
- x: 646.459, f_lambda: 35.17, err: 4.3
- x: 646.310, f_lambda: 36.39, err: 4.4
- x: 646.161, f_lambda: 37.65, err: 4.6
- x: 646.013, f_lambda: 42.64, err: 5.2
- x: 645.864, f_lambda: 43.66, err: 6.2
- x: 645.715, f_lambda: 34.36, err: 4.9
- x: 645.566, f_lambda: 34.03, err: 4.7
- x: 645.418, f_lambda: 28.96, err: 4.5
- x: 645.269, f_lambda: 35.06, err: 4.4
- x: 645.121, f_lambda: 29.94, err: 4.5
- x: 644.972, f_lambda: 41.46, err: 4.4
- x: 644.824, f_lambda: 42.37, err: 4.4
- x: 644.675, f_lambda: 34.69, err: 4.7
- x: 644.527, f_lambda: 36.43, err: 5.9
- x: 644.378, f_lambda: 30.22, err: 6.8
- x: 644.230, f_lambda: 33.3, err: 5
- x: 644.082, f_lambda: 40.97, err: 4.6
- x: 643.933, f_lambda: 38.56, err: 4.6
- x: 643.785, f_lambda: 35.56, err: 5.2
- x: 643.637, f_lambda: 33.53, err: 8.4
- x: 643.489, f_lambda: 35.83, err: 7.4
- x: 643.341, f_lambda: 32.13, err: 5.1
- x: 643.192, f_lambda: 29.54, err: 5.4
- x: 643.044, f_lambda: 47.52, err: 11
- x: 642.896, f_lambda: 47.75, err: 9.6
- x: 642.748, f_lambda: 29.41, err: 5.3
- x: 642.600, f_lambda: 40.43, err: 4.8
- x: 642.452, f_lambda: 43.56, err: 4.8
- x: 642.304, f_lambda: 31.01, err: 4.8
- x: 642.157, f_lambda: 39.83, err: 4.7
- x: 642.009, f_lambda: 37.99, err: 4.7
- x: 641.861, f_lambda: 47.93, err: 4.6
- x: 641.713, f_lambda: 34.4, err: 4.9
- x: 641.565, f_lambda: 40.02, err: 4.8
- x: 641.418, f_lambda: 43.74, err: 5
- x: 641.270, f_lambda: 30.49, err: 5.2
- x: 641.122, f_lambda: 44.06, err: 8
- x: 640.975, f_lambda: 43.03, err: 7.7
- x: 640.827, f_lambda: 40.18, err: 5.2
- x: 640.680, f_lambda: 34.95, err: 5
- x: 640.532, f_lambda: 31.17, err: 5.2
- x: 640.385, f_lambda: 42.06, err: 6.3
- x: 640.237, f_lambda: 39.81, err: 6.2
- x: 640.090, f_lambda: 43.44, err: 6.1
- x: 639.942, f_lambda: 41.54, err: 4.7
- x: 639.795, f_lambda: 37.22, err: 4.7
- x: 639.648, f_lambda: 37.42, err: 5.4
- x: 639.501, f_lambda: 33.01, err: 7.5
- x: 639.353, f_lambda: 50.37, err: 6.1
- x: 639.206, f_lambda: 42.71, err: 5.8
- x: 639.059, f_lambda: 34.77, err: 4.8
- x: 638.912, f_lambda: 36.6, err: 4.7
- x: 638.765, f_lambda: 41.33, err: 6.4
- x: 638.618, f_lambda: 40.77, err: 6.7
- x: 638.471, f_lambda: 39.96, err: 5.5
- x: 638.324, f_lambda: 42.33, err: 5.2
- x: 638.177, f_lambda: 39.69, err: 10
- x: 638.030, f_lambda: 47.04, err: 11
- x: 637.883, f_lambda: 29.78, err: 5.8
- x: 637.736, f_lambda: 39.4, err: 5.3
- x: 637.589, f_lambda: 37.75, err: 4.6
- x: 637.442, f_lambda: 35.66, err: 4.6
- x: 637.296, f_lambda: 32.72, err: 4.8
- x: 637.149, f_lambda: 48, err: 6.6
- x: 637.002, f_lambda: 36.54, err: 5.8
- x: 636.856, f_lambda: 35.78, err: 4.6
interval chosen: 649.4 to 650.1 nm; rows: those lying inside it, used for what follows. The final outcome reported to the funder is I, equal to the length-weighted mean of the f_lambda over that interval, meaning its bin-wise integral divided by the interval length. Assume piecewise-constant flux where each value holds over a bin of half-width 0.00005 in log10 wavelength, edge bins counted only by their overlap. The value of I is 33.9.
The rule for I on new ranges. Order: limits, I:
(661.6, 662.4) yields 40.2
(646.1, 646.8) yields 37.2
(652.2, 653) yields 39.4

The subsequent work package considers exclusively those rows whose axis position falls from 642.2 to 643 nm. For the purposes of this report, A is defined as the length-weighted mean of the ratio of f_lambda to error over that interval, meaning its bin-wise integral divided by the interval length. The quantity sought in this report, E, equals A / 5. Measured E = 1.4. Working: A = 6.9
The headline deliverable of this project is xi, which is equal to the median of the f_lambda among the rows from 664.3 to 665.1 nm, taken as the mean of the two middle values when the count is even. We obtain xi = 37.1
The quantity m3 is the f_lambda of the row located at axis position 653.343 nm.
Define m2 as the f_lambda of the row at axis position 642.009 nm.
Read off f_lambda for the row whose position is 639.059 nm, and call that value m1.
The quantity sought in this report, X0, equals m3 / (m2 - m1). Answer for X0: 11.7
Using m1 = 34.77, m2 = 37.99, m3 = 37.8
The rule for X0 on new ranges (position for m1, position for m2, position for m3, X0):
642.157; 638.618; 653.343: 40.2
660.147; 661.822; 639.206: -137.8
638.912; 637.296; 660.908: -10.2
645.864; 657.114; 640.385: -7.2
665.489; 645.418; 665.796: -11.0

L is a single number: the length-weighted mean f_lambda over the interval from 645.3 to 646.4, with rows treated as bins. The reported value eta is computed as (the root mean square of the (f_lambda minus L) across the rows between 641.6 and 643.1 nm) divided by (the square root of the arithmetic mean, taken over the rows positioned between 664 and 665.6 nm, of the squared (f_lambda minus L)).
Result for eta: 1.82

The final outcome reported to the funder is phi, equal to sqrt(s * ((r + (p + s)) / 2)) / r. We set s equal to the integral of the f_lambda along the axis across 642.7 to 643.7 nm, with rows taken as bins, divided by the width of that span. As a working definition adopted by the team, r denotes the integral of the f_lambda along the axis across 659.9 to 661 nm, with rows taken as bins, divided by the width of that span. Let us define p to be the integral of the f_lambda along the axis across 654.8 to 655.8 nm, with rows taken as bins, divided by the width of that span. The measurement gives 1.18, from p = 39.6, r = 39.1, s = 36.7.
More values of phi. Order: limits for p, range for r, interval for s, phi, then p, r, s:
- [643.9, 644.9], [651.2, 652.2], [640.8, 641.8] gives 1.25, 36.6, 38.0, 39.5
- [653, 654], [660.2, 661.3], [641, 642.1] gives 1.23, 35.4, 39.0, 39.9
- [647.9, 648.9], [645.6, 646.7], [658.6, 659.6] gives 1.30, 38.0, 37.9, 41.5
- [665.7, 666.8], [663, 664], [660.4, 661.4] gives 1.37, 36.6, 33.0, 38.0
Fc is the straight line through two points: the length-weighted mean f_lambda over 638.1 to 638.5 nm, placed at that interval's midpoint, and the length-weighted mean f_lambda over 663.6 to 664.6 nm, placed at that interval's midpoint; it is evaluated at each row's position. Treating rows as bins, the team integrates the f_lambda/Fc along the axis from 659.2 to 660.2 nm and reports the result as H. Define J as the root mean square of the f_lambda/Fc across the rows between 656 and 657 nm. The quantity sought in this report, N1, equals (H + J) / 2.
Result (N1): 1.43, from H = 1.02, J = 1.84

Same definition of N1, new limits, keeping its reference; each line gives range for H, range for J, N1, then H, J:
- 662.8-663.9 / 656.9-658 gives 0.94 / 0.95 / 0.93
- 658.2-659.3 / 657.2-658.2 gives 1.23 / 1.39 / 1.08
